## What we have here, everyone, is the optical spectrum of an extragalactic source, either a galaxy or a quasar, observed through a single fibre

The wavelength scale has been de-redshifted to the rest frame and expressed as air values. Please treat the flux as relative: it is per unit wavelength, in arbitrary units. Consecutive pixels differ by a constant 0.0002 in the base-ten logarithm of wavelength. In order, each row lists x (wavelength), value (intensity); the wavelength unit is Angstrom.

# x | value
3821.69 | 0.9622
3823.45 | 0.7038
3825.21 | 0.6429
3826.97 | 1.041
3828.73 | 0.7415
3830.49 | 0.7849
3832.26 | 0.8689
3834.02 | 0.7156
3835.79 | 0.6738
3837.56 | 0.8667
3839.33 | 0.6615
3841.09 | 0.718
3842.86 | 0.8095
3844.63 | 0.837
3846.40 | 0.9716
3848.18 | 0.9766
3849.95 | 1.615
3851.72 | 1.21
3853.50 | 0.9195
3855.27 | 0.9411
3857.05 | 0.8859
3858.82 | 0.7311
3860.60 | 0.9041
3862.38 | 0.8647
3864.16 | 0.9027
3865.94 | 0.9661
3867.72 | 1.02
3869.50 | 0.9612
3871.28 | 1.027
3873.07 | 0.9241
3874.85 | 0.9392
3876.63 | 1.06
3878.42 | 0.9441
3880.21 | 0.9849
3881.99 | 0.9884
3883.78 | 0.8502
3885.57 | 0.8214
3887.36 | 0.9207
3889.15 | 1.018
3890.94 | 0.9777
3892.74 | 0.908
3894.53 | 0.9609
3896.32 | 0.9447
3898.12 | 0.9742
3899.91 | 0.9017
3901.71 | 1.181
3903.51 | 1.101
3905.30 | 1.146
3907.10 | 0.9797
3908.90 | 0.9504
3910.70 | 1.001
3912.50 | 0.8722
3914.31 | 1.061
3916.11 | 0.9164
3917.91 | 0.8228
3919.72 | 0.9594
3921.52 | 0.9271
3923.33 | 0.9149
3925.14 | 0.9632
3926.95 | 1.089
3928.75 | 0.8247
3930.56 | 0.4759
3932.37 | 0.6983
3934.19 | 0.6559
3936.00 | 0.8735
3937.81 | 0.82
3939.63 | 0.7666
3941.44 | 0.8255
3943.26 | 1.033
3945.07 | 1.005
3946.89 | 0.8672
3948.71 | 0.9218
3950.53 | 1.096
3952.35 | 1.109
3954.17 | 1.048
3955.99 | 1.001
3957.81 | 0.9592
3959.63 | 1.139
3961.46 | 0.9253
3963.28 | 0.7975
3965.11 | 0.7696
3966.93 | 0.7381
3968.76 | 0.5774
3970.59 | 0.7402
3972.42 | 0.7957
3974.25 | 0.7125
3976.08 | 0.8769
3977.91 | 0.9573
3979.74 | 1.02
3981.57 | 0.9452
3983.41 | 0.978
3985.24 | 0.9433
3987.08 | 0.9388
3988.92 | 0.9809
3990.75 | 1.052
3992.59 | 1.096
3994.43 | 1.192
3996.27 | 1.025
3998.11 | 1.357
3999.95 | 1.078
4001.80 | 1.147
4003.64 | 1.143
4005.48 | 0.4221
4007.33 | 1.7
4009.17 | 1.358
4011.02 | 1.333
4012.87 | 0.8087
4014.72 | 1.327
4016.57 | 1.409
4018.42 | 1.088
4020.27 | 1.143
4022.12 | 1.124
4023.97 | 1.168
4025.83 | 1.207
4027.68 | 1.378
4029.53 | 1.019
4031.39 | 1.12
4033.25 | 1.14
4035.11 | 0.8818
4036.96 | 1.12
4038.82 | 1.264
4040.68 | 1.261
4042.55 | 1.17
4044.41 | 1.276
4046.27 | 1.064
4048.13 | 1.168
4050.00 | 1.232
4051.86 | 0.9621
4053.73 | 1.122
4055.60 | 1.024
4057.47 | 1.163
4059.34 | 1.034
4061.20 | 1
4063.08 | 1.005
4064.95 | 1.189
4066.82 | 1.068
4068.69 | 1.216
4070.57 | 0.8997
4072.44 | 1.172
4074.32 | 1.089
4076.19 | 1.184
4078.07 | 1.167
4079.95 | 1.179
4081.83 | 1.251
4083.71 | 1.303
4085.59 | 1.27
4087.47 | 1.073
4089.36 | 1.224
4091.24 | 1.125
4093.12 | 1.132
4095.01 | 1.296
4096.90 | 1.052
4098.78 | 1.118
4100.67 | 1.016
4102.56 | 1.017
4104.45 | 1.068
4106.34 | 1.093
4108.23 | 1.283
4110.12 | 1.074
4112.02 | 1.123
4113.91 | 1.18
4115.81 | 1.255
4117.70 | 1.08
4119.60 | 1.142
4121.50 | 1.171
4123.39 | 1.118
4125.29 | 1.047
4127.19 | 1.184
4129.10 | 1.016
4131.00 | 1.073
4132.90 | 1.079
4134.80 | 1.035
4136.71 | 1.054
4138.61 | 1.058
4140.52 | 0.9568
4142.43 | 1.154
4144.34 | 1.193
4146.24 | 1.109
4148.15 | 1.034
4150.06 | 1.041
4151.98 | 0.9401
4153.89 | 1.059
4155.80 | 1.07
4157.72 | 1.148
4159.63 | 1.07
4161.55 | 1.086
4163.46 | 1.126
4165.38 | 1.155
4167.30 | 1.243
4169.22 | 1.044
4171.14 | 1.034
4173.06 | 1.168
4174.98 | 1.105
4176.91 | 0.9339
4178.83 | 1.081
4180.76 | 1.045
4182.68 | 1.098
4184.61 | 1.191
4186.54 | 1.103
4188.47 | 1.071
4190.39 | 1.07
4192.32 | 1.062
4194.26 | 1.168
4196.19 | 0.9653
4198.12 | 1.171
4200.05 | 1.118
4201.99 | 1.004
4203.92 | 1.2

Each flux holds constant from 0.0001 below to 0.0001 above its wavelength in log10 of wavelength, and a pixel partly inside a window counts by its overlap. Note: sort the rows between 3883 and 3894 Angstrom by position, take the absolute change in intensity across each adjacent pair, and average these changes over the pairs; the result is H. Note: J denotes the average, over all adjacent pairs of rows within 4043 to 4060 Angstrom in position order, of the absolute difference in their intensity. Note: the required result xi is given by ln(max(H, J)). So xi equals -1.92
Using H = 0.07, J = 0.147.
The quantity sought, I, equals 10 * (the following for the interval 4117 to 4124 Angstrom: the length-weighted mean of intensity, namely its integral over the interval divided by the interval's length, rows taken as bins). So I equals 11.3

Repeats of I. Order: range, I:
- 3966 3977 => 7.4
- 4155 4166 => 11.1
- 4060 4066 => 10.6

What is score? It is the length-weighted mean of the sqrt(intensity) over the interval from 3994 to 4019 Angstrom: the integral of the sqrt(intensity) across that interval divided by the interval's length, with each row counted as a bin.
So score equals 1.07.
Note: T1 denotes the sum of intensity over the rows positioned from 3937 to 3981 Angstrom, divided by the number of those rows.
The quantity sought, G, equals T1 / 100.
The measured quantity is 0.0090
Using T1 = 0.90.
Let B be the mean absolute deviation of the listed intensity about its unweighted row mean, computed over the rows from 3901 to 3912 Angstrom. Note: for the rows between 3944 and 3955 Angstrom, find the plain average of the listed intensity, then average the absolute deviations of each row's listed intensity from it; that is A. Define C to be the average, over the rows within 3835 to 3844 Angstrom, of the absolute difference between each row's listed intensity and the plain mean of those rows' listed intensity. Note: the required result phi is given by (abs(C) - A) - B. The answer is -0.086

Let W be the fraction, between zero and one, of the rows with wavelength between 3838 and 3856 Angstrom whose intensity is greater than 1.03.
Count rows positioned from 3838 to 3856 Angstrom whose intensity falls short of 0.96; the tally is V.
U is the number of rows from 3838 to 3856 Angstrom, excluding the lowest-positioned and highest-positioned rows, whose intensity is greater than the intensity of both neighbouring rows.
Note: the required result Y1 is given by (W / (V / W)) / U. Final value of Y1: 0.007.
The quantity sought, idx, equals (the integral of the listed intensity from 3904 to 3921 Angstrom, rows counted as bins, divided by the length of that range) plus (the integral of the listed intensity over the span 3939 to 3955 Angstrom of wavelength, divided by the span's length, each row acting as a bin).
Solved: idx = 1.94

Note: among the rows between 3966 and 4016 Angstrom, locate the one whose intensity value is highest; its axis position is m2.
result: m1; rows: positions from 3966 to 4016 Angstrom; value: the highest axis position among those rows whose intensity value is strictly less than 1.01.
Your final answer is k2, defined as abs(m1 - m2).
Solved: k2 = 5.5 Angstrom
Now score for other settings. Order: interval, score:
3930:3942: 0.85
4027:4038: 1.05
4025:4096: 1.07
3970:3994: 0.96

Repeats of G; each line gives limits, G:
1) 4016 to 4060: 0.0115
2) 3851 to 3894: 0.0094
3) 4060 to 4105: 0.0113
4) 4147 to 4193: 0.0108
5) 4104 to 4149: 0.0111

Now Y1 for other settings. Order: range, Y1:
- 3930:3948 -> 0.000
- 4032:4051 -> 0.405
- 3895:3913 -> 0.006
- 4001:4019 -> 0.160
